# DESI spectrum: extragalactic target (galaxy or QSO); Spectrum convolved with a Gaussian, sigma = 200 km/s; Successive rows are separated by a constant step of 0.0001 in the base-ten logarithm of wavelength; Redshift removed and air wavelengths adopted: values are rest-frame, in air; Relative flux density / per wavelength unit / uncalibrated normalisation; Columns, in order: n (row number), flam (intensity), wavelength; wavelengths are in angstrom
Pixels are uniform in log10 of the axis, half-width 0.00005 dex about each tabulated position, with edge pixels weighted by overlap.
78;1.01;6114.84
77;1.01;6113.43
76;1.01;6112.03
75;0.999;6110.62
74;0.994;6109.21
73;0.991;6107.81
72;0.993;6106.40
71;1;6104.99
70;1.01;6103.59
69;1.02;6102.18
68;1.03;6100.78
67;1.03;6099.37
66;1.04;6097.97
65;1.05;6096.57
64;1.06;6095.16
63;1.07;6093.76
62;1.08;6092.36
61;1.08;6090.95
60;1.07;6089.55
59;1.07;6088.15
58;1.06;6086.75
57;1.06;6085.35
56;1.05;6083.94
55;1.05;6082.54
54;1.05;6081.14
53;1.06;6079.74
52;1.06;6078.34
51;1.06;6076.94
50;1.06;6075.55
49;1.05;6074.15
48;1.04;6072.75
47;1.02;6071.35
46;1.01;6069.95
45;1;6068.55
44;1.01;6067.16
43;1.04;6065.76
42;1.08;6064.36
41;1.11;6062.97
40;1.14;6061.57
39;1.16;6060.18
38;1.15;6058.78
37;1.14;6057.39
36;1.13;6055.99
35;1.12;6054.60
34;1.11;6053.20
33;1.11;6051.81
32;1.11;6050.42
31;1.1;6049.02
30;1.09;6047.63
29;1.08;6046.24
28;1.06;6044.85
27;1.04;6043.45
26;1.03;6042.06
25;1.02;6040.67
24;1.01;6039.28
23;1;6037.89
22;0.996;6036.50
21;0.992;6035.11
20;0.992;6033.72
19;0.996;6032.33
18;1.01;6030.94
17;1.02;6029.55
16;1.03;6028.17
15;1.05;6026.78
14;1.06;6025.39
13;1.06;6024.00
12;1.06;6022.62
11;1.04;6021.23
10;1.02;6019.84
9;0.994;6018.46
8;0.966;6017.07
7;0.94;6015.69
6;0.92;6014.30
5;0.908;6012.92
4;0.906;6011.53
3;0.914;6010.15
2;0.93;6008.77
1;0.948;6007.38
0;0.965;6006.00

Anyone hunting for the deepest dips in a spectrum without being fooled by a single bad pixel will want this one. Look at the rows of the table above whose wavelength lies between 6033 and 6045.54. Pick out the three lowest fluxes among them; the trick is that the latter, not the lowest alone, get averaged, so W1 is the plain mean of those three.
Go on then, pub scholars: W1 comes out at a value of 0.99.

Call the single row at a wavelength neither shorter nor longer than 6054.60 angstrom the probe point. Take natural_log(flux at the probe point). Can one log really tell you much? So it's 0.11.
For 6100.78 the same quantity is 0.03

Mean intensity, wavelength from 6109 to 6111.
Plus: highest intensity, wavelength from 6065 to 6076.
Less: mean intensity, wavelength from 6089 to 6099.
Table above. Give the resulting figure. 0.99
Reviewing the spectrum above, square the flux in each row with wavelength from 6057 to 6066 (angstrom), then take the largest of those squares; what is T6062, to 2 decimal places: 1.35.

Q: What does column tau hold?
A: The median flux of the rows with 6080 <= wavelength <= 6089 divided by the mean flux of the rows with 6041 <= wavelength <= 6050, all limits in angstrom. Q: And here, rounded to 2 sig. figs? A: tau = 0.99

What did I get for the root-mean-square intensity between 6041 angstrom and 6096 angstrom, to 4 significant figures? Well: 1.074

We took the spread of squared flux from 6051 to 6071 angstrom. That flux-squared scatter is 0.12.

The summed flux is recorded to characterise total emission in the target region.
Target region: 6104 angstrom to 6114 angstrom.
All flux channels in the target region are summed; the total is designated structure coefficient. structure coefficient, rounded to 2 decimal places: 7.00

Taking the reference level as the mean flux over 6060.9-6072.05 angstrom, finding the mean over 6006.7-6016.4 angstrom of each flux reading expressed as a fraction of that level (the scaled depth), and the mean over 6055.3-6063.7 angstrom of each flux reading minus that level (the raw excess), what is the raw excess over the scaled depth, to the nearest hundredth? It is 0.10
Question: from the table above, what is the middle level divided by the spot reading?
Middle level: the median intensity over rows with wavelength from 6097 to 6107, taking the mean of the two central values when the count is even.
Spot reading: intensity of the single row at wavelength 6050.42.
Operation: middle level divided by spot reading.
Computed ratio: 0.92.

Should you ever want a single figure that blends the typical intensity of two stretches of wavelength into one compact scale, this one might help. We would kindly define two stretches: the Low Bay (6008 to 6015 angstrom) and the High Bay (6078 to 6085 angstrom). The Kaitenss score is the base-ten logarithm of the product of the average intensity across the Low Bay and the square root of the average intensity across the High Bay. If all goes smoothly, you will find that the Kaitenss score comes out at -0.027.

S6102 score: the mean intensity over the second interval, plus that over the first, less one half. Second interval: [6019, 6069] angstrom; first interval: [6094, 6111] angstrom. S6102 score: 1.58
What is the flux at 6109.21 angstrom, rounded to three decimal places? 0.994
